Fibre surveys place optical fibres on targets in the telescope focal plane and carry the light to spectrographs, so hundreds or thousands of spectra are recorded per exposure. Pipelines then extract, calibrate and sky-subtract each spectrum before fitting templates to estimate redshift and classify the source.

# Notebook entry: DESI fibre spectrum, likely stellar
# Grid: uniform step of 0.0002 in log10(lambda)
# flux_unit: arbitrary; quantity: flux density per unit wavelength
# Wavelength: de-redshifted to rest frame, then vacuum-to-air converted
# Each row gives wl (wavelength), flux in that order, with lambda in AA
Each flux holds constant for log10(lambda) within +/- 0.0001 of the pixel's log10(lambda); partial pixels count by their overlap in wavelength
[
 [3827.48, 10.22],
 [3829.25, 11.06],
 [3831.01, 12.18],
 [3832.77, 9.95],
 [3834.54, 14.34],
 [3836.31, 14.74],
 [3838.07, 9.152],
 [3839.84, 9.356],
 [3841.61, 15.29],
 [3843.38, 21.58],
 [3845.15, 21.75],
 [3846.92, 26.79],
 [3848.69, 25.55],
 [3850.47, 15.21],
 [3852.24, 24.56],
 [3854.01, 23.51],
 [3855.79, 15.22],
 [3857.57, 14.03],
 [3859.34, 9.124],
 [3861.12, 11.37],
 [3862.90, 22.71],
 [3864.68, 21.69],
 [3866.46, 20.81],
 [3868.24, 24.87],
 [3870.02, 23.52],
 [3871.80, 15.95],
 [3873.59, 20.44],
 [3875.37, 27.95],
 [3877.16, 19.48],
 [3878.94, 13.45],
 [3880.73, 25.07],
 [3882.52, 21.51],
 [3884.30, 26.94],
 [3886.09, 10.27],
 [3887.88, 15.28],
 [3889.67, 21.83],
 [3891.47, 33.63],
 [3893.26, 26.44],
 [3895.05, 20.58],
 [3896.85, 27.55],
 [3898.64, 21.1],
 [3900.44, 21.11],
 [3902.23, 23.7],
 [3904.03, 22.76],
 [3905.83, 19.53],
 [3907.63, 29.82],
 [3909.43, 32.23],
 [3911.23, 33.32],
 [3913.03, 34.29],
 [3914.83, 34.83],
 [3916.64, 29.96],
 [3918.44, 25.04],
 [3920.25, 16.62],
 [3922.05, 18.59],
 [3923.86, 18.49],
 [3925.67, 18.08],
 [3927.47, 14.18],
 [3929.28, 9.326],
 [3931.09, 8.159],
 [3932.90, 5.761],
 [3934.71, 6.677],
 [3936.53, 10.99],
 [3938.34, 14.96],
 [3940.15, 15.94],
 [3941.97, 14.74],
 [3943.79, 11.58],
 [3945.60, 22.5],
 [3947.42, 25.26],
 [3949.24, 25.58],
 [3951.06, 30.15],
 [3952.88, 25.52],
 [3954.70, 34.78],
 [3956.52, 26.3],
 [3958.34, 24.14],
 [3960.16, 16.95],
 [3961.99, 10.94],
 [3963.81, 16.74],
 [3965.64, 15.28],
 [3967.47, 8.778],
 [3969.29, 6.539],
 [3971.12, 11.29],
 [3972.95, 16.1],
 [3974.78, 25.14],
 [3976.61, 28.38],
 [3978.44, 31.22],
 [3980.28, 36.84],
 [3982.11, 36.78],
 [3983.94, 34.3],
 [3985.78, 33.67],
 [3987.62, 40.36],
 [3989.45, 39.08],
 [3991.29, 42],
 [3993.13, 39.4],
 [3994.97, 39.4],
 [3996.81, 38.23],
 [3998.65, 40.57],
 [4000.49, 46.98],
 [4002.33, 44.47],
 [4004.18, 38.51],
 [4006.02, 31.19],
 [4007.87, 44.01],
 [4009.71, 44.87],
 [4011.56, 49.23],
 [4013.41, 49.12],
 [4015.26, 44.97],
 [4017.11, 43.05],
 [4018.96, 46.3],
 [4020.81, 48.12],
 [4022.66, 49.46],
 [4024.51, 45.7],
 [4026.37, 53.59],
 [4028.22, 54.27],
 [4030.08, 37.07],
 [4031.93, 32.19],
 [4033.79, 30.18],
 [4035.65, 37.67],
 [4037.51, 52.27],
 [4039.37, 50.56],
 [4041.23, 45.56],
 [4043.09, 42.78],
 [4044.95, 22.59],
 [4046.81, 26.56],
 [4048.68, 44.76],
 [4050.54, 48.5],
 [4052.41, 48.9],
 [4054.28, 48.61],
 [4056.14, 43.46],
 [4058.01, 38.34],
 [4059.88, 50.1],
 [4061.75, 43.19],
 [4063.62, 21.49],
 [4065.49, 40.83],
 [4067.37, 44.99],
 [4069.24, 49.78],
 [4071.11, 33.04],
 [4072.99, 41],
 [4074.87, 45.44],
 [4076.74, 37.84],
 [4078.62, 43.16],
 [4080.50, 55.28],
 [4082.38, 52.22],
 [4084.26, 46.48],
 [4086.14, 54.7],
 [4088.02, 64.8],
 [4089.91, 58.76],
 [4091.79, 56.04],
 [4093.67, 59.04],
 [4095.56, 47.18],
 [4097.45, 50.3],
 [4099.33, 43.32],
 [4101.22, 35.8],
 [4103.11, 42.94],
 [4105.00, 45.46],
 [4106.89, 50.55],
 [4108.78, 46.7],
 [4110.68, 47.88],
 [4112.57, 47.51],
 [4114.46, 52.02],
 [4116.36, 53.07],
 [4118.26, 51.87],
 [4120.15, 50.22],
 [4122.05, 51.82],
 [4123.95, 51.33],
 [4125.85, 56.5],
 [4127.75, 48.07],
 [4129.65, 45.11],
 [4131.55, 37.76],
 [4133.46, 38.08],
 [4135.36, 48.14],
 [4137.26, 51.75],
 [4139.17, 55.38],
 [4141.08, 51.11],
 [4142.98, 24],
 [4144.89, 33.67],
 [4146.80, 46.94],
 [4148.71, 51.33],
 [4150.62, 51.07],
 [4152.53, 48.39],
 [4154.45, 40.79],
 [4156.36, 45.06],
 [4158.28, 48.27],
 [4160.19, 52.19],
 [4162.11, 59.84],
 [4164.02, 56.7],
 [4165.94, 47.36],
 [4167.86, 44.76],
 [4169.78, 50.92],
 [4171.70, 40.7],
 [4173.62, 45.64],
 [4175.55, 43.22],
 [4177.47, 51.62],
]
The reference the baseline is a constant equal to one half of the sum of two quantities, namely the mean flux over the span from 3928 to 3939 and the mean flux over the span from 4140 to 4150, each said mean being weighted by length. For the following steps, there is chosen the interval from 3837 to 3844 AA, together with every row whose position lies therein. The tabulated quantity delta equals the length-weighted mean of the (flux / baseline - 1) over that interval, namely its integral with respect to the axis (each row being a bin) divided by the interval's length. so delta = -0.5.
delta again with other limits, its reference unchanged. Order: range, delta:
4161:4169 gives 1.0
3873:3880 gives -0.2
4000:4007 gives 0.6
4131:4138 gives 0.7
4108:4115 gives 0.9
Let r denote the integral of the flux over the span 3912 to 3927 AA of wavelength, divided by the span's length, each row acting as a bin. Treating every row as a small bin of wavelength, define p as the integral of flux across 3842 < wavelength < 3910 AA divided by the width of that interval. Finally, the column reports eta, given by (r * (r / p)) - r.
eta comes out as 3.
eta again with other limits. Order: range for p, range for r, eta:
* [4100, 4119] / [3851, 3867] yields -11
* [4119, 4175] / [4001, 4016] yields -4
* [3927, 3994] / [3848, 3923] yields 0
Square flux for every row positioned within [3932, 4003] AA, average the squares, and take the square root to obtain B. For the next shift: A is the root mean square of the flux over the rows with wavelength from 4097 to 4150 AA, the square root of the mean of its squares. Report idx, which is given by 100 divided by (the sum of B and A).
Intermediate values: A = 47.3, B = 28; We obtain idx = 1.32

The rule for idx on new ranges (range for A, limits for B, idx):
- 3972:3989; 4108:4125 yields 1.21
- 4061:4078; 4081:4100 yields 1.06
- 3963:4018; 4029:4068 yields 1.29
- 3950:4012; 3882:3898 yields 1.77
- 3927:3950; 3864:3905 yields 2.62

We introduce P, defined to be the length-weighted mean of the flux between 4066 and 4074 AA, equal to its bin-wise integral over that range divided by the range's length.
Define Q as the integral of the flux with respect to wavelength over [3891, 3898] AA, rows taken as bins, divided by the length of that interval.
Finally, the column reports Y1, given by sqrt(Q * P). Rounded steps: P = 42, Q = 26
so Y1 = 33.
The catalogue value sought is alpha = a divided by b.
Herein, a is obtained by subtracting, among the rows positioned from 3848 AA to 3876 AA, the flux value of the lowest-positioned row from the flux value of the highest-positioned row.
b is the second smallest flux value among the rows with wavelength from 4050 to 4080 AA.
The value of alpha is 0.07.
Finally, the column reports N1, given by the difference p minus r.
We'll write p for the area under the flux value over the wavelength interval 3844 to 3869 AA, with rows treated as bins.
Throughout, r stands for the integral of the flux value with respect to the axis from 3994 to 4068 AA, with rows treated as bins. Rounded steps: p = 495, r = 3149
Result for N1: -2654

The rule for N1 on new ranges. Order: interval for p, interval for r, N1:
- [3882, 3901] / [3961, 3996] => -519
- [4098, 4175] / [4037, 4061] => 2602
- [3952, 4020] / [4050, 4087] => 574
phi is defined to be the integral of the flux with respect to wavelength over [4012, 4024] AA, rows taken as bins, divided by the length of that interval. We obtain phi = 47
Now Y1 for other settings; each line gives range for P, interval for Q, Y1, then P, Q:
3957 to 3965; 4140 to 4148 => 26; 18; 40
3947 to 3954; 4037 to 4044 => 36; 27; 48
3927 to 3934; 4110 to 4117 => 21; 9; 50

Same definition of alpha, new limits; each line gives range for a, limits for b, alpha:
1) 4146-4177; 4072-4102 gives -0.10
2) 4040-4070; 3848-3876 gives 0.37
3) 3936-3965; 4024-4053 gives 0.22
